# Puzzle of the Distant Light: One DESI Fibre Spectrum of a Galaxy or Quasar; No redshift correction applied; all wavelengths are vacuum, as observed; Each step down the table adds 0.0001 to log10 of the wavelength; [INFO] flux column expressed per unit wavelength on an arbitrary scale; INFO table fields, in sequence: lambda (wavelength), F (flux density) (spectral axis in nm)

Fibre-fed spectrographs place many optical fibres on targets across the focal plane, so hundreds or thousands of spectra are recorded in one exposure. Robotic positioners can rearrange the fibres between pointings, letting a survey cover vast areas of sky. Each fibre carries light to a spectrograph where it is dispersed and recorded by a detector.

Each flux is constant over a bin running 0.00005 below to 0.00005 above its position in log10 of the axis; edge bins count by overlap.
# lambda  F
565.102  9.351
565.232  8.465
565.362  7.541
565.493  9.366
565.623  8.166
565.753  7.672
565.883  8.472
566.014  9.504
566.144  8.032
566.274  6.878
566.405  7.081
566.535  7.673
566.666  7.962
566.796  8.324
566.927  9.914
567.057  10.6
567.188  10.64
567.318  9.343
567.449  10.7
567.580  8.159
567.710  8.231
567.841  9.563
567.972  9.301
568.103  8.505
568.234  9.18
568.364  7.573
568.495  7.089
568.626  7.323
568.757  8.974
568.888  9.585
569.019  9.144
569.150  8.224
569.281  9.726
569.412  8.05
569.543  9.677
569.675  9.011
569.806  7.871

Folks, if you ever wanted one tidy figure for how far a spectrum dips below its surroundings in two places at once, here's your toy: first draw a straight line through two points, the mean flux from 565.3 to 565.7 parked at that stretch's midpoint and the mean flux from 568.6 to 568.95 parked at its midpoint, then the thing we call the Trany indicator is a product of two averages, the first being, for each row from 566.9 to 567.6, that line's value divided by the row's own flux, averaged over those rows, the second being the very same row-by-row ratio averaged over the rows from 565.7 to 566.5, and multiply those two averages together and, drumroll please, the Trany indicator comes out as 0.93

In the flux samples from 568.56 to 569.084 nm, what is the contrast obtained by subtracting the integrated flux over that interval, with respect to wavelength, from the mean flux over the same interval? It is 4.17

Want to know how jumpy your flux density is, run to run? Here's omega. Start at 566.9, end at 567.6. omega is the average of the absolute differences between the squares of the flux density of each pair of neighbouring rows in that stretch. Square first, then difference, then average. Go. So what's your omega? 23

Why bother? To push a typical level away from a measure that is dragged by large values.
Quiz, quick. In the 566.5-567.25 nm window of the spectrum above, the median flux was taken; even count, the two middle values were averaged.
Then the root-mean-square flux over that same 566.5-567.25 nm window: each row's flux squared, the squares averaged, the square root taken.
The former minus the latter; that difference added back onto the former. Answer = 9.0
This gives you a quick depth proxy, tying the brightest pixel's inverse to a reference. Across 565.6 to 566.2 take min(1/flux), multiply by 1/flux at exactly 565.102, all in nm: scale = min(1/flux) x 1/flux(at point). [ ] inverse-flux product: 0.0113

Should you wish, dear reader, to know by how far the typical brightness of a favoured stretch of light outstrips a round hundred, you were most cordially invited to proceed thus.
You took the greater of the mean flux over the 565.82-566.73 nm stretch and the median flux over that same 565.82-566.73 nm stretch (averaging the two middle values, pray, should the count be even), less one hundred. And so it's -92.0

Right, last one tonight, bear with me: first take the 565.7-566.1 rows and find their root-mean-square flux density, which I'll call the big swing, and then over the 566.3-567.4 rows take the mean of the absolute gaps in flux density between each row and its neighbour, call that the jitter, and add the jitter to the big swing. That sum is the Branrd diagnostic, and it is 9.3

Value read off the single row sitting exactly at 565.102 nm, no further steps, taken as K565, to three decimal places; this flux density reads 9.351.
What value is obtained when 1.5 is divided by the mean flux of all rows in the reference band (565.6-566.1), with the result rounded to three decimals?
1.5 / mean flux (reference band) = 0.177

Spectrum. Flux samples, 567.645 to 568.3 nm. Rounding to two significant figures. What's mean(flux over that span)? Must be 9.0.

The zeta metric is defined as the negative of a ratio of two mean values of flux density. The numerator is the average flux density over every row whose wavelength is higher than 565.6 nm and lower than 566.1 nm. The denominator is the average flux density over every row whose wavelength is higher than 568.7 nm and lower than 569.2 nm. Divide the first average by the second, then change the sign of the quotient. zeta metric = -0.94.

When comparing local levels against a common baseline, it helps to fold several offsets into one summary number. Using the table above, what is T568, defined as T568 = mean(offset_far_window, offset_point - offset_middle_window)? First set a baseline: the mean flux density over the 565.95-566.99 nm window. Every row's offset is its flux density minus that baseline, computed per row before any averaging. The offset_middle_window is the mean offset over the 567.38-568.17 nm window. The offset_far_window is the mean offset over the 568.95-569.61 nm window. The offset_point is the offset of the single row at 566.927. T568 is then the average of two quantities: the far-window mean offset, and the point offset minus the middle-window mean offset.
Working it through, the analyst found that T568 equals 0.82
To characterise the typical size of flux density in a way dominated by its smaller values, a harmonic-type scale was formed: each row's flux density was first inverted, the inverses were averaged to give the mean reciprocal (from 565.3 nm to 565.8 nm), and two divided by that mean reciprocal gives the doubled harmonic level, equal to 16.3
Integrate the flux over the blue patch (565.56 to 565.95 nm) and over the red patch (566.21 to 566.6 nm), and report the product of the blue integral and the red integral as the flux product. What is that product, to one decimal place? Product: 8.9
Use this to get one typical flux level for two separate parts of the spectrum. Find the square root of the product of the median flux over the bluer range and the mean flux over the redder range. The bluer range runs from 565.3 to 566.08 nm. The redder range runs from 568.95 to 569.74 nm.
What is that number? 8.6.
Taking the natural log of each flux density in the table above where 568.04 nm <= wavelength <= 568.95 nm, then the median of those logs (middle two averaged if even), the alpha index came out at 2.14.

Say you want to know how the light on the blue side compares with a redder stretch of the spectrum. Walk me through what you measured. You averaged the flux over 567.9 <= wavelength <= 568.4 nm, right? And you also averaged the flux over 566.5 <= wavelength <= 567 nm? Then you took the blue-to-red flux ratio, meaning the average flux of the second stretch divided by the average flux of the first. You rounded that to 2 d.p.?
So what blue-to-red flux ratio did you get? 0.98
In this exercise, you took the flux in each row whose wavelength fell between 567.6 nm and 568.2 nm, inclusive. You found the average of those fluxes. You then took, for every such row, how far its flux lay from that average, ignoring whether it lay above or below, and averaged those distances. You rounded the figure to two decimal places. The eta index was 0.53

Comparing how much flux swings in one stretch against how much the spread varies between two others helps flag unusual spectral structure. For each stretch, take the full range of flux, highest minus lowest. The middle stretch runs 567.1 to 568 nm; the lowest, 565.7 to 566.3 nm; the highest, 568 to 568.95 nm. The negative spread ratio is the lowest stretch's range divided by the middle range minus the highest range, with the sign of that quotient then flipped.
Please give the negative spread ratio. -58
